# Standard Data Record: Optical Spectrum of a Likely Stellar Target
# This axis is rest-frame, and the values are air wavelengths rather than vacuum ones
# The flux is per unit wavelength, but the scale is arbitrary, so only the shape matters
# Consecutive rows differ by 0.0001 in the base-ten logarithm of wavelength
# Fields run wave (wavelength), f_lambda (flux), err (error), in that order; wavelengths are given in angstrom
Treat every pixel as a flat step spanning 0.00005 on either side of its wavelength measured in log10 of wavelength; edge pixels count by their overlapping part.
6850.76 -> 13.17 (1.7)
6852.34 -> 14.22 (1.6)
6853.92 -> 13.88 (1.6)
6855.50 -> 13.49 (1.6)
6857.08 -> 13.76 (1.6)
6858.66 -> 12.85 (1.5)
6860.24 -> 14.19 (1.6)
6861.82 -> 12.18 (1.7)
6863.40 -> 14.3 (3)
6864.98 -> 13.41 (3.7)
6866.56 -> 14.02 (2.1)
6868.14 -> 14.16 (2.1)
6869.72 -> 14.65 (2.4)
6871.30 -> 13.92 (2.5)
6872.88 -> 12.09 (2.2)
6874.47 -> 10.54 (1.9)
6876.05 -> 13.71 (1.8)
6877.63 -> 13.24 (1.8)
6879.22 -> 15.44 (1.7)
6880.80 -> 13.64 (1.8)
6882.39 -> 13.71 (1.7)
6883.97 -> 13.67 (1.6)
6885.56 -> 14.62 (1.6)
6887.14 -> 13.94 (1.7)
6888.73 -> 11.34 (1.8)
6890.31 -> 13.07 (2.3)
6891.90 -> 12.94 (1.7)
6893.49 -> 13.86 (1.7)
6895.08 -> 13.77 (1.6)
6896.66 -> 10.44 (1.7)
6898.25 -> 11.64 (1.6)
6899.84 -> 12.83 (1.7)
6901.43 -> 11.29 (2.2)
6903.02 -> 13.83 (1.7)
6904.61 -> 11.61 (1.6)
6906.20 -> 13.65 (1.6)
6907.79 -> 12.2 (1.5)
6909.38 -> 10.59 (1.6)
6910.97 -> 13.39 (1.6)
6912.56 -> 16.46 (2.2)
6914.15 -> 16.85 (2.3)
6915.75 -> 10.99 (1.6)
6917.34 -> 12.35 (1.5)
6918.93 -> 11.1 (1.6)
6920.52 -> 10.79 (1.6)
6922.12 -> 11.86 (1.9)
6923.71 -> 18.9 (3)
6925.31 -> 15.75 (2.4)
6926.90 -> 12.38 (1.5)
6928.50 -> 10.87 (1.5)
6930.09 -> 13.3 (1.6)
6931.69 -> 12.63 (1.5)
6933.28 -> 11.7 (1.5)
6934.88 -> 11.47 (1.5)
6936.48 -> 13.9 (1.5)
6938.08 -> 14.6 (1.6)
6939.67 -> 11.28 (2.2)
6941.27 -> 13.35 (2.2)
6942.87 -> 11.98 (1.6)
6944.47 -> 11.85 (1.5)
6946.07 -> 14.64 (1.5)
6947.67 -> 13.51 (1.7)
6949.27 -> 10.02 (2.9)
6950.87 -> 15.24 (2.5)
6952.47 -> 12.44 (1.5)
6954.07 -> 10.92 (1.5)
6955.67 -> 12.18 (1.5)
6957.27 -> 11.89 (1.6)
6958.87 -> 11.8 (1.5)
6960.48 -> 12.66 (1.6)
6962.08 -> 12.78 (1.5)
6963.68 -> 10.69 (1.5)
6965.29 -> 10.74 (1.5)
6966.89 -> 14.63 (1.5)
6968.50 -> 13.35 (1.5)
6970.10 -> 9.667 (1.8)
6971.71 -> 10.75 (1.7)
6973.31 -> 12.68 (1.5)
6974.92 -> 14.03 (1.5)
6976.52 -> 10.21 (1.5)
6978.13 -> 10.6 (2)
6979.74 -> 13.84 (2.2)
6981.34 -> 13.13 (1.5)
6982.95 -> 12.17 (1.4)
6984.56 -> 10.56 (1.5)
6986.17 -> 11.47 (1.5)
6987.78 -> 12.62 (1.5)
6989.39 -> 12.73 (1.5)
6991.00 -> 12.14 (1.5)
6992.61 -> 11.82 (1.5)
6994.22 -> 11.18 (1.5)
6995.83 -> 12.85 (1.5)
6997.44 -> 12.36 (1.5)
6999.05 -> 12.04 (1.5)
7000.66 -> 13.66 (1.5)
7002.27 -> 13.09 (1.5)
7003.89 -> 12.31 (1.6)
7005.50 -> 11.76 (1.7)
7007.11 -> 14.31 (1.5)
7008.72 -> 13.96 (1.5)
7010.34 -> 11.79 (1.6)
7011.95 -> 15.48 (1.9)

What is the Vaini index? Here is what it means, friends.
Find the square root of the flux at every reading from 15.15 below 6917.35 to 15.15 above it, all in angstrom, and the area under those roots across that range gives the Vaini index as 109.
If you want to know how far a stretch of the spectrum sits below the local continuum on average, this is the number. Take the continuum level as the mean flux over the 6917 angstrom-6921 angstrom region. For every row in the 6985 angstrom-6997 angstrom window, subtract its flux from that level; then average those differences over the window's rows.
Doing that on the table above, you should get -0.70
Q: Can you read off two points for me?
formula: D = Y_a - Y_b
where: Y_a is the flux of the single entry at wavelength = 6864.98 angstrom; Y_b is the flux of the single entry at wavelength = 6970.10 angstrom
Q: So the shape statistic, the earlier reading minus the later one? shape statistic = 3.7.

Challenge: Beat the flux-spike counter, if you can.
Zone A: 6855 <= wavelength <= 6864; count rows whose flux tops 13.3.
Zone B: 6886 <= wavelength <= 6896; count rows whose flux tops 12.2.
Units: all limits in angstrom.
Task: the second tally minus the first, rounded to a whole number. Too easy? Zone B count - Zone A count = 1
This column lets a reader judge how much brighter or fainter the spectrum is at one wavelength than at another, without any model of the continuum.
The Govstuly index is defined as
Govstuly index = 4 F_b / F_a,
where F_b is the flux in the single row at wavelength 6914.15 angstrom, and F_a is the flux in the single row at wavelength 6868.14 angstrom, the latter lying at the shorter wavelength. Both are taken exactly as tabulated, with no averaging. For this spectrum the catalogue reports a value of 4.8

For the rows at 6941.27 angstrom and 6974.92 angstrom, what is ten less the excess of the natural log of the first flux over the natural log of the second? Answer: 10.05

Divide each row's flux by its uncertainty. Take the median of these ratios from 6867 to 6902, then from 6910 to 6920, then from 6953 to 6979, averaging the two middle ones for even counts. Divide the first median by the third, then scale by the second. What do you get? 7.2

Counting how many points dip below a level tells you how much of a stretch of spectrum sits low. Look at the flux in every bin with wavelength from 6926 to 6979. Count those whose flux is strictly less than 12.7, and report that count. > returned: 22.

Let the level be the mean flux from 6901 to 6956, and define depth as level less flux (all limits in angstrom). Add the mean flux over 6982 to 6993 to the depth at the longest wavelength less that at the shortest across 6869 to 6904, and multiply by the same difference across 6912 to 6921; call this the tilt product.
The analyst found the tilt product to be 72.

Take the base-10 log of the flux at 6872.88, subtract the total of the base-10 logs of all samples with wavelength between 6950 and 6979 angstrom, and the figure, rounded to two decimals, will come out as -18.33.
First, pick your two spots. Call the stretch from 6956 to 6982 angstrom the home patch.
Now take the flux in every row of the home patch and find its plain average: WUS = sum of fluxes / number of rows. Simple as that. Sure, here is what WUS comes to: 12.1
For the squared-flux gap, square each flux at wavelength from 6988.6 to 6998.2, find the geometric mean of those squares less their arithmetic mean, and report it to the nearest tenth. -0.6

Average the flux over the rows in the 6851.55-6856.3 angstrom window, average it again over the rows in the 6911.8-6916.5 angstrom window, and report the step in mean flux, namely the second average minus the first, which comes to 0.9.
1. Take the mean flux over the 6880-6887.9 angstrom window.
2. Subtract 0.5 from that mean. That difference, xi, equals 13.4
